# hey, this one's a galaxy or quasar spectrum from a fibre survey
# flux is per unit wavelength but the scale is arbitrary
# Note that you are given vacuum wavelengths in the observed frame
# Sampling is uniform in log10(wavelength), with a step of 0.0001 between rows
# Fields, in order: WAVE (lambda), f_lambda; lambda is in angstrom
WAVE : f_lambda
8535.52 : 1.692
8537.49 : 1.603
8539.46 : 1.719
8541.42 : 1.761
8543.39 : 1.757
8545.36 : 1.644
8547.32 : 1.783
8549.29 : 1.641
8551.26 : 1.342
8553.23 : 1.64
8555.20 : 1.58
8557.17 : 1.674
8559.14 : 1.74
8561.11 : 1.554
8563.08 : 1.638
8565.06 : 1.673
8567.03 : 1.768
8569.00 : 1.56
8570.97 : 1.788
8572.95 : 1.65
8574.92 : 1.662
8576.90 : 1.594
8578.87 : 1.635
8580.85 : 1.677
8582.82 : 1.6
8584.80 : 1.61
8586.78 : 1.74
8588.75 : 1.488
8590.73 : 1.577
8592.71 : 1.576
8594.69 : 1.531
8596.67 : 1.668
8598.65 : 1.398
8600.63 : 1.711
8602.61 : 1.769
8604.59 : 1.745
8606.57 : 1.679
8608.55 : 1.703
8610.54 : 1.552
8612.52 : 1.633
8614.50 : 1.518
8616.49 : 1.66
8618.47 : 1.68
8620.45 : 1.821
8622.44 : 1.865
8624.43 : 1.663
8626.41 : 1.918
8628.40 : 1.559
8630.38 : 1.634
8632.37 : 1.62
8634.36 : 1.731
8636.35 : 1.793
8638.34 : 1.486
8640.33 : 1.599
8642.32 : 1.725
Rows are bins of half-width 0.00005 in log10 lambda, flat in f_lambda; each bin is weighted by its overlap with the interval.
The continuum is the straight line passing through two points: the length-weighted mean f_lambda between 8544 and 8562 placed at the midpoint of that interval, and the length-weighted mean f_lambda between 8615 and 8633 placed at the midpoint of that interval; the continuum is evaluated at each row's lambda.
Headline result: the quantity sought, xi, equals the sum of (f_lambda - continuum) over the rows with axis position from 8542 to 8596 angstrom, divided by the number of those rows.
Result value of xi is -0.010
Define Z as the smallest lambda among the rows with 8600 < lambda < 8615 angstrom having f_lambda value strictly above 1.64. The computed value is 8600.63 angstrom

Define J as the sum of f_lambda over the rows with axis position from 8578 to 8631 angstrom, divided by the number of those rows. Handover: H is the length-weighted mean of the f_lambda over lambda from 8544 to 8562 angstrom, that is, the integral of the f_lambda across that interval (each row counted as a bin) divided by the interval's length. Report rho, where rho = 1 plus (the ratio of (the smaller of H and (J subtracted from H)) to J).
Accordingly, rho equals 0.98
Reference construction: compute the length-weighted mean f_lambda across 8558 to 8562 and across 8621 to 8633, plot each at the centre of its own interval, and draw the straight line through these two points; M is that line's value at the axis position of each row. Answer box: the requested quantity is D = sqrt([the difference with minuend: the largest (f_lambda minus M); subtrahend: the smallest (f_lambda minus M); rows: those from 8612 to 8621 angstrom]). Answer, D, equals 0.55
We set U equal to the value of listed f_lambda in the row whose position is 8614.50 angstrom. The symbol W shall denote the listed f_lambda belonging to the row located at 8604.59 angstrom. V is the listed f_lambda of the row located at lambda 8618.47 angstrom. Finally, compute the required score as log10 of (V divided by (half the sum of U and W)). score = 0.013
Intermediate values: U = 1.518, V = 1.68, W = 1.745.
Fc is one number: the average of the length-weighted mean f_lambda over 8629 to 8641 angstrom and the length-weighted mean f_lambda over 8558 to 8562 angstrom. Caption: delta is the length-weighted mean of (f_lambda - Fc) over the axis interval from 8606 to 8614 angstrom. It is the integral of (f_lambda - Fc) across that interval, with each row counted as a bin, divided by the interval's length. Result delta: -0.014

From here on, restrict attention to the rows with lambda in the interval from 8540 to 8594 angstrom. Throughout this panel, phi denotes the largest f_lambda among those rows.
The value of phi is 1.788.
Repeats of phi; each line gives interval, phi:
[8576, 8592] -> 1.74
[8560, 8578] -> 1.788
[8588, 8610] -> 1.769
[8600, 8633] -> 1.918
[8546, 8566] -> 1.783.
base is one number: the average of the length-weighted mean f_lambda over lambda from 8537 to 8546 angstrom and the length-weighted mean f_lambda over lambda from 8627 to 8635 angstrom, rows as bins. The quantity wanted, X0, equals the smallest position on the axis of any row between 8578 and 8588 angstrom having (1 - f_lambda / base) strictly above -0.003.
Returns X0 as 8578.87 angstrom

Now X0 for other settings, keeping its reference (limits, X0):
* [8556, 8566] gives 8557.17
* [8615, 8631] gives 8616.49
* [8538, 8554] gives 8545.36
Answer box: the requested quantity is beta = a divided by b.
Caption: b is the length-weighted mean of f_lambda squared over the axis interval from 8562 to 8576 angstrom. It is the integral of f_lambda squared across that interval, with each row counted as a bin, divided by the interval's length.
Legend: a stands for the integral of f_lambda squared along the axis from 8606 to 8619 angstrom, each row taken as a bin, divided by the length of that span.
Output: 0.95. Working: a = 2.66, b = 2.81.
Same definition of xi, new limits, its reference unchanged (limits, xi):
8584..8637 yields -0.033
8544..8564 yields -0.003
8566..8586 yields 0.002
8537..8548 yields 0.098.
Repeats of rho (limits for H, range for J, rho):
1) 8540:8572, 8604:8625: 0.99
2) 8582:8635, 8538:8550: 0.96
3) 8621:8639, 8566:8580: 1.02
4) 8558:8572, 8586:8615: 1.03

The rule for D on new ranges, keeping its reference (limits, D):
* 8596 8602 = 0.56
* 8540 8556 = 0.67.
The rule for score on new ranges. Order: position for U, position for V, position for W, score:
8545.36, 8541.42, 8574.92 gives 0.027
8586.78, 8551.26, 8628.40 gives -0.090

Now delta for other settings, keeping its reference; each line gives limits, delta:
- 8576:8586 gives -0.021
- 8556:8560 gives 0.054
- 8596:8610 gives 0.017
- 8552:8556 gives -0.052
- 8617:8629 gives 0.107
